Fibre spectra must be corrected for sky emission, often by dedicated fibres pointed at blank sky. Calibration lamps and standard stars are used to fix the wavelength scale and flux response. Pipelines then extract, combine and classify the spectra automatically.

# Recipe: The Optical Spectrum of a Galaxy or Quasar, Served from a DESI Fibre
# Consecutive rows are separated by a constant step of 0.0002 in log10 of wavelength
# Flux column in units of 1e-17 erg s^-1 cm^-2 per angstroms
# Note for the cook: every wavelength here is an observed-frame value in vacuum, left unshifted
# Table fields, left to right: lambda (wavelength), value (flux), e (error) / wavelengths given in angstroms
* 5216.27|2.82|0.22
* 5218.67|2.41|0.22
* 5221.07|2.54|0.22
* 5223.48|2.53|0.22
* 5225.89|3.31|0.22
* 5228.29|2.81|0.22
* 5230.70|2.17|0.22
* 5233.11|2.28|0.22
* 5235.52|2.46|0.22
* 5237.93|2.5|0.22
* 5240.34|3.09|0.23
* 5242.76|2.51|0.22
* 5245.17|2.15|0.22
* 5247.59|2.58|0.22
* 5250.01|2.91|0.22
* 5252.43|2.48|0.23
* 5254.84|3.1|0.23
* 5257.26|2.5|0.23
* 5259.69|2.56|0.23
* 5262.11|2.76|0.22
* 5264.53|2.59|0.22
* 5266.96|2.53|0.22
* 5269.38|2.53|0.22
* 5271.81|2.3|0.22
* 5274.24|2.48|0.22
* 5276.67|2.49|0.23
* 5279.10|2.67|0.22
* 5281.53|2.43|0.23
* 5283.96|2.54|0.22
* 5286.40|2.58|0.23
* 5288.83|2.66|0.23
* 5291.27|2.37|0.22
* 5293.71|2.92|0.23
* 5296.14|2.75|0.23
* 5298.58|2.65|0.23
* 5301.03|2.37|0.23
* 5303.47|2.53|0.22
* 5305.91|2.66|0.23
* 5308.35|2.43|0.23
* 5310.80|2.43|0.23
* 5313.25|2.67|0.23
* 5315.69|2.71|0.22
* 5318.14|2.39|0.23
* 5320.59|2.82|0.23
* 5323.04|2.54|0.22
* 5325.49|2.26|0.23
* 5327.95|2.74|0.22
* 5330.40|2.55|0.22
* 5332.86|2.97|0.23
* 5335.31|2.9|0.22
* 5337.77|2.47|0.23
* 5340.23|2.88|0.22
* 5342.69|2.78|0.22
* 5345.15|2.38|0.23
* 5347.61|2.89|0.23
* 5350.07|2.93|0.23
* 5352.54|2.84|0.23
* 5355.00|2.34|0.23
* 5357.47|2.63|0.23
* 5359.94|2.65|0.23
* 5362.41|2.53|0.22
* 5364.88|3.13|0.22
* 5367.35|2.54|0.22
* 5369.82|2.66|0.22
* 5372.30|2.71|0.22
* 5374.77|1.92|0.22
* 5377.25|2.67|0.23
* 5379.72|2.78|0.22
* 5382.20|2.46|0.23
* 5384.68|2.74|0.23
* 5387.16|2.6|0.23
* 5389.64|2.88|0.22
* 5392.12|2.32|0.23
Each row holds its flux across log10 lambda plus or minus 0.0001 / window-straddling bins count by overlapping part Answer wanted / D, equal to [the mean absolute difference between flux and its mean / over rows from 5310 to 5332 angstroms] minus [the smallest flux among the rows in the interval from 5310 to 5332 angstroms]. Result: -2.11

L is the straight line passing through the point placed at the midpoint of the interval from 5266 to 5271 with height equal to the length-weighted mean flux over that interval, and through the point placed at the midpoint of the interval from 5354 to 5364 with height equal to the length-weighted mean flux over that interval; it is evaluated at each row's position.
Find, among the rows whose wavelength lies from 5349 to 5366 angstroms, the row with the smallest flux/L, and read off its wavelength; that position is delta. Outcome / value 5355.00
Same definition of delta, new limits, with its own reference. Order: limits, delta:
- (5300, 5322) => 5301.03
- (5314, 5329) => 5325.49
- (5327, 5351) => 5345.15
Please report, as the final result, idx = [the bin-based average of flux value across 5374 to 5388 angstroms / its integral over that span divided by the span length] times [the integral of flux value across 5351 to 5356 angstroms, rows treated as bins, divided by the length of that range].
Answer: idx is 6.68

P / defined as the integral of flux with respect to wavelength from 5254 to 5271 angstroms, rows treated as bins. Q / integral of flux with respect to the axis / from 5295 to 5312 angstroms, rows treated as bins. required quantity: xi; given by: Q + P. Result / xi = 88.0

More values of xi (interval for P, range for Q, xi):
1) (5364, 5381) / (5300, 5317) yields 87.8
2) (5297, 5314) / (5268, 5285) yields 85.4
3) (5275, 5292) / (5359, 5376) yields 87.2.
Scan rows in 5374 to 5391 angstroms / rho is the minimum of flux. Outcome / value 1.92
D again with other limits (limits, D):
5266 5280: -2.22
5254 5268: -2.33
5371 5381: -1.62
